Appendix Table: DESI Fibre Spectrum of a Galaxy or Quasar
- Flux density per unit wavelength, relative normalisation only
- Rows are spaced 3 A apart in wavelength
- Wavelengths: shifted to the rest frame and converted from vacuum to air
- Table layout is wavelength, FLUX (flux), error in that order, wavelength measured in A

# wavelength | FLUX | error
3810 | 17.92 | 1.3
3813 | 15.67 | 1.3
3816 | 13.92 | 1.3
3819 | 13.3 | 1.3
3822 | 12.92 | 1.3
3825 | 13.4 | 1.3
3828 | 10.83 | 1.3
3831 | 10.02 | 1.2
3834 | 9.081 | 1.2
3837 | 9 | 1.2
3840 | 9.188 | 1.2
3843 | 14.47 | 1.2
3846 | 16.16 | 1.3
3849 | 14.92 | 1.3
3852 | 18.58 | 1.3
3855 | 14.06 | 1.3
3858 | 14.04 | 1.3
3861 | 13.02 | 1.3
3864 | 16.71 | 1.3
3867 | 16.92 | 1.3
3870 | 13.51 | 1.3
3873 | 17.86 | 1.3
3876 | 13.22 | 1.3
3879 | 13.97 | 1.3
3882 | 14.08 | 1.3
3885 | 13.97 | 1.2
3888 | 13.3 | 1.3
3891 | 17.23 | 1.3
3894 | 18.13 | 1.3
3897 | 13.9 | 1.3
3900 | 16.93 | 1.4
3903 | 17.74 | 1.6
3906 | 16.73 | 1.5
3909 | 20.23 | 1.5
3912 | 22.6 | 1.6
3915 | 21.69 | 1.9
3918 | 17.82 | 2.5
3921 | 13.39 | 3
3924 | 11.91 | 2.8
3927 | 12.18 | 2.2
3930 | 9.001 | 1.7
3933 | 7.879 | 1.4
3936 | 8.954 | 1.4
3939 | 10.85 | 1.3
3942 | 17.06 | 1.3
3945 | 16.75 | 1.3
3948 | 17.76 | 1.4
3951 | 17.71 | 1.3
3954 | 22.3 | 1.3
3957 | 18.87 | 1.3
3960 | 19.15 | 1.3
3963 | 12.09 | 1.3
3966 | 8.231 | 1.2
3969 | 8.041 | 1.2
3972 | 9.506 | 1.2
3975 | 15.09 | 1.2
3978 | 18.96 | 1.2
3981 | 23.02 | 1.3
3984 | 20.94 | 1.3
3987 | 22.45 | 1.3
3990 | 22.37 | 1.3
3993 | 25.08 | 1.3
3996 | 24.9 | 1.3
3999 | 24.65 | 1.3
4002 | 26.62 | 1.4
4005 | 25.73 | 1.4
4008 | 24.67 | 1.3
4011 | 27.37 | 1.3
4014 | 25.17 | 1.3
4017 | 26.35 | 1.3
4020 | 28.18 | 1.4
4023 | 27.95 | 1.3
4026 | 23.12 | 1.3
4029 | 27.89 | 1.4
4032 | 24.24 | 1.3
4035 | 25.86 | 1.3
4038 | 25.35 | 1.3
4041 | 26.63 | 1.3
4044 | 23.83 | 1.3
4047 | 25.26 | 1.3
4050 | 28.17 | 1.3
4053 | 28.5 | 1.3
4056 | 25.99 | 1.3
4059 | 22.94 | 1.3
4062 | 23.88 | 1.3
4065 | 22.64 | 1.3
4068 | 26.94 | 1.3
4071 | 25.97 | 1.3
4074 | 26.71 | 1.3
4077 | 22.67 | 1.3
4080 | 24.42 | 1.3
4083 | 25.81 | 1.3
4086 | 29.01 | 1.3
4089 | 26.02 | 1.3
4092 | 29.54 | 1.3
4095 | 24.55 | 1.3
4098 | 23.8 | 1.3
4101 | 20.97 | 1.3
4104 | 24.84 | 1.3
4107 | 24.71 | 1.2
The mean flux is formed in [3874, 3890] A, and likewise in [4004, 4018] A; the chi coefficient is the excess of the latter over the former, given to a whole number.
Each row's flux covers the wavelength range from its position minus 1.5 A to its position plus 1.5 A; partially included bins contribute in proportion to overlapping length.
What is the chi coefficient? 12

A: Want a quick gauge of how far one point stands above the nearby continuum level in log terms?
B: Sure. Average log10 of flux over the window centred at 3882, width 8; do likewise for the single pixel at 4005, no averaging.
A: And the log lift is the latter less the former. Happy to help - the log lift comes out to 0.26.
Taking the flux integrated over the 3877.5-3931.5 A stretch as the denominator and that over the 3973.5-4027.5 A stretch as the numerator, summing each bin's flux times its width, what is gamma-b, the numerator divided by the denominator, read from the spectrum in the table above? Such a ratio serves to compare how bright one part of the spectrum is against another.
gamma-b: 1.52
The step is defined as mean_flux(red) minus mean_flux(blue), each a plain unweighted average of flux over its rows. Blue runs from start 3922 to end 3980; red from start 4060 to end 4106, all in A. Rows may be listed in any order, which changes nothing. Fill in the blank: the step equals 11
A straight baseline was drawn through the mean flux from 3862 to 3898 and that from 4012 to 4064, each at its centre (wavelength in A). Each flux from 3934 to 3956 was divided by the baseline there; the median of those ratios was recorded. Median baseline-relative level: 0.88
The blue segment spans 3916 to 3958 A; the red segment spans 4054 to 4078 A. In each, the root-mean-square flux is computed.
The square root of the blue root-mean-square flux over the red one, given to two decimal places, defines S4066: 0.78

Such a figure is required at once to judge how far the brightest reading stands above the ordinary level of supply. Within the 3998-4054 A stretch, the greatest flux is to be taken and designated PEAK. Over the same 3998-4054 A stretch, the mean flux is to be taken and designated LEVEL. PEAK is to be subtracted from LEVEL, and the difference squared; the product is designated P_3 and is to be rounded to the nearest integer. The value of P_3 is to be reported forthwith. 6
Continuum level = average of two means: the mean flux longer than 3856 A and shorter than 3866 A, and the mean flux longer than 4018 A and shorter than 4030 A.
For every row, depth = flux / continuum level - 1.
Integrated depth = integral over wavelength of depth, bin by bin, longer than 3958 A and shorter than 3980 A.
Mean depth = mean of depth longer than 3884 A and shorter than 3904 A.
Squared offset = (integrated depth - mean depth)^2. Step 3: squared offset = 57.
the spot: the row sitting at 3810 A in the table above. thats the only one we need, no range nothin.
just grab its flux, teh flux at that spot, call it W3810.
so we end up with 17.92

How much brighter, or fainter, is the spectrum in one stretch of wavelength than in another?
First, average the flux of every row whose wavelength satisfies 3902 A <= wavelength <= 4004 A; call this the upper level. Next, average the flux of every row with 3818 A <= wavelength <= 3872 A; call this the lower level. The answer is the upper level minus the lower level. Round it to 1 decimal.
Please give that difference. 3.8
